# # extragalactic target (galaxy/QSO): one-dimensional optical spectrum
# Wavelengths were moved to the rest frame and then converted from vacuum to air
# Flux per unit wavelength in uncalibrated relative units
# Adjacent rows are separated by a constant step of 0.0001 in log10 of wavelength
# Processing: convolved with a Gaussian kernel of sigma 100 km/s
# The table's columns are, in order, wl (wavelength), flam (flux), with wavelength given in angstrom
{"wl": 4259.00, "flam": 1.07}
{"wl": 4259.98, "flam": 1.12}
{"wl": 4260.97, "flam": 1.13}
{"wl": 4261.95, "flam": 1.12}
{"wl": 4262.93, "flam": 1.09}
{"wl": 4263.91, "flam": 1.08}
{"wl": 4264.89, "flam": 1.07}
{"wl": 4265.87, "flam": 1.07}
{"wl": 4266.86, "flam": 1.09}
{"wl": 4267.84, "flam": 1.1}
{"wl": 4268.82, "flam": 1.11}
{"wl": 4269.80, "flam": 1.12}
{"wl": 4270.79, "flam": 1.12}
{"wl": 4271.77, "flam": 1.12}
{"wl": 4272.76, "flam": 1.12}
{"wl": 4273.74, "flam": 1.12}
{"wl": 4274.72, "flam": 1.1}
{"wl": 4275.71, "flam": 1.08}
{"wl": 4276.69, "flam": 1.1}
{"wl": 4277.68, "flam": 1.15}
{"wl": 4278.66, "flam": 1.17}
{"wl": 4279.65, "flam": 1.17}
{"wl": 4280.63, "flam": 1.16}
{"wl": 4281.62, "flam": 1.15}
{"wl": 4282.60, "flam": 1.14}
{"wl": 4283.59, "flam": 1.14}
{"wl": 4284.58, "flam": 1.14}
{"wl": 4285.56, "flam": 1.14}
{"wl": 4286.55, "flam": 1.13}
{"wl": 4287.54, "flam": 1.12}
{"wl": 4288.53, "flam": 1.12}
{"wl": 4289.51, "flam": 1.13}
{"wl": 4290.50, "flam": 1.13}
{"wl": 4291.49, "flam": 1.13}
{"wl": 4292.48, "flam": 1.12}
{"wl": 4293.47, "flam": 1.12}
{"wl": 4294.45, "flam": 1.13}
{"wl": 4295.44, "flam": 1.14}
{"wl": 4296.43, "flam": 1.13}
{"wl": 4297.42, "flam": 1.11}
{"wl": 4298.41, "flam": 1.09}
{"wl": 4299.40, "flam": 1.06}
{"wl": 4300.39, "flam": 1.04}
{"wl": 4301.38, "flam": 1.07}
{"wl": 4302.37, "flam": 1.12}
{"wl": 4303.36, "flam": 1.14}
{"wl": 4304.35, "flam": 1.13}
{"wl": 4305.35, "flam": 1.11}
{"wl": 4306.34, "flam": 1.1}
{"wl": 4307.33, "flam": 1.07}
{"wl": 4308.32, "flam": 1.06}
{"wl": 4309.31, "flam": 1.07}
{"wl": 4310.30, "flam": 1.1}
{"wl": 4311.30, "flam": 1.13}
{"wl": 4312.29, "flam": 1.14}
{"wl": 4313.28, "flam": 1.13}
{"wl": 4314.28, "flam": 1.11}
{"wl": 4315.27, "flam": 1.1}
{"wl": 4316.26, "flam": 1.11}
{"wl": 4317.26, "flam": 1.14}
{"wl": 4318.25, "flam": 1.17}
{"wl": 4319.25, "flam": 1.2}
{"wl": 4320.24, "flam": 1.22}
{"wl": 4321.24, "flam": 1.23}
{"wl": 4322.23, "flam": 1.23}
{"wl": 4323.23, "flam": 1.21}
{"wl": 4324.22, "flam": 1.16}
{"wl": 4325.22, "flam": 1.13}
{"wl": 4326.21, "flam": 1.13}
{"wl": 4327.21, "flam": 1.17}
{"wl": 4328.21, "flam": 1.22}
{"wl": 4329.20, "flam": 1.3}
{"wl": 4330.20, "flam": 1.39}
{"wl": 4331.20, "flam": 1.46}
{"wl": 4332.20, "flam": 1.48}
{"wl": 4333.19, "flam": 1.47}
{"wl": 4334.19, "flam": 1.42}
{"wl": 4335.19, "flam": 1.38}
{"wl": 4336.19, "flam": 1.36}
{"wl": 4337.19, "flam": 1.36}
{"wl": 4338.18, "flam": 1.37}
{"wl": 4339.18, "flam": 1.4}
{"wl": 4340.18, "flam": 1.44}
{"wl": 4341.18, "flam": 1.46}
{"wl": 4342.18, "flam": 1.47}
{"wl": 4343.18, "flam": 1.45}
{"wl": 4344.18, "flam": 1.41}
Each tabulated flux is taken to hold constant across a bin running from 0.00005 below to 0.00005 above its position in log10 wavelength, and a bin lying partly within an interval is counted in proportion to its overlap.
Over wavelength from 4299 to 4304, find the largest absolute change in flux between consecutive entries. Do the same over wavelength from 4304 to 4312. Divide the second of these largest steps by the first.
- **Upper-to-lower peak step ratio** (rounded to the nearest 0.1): 0.6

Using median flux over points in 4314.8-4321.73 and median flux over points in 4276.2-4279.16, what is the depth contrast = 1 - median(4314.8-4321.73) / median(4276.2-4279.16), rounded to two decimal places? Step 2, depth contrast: -0.02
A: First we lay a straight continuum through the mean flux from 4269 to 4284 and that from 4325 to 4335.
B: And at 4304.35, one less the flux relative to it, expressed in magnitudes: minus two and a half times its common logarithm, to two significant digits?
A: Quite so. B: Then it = 2.7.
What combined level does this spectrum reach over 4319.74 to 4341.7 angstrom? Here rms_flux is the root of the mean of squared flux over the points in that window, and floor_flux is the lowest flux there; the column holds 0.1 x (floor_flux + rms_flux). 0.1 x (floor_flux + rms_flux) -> 0.245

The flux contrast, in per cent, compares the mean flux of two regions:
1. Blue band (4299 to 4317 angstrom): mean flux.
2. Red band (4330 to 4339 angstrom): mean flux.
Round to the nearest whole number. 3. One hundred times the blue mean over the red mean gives 78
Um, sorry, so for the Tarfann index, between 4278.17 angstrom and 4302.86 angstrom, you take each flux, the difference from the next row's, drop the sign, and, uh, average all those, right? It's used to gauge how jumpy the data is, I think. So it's 0.011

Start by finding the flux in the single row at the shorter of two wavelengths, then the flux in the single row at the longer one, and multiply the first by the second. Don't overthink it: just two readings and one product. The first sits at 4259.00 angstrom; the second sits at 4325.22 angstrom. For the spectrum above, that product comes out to 1.21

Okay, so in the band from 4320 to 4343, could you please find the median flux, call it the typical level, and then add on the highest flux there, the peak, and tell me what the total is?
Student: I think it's 2.84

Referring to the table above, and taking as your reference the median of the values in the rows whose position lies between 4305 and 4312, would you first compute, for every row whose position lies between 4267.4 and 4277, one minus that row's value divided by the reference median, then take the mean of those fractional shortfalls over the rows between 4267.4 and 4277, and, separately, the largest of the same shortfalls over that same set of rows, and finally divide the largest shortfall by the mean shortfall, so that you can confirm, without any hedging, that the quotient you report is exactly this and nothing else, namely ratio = -2.2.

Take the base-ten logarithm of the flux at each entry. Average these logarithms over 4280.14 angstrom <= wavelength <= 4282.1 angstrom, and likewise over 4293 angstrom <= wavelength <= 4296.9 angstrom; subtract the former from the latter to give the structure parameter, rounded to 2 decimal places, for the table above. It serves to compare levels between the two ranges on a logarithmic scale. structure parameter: -0.01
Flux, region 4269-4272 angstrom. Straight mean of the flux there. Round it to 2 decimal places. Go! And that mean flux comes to 1.12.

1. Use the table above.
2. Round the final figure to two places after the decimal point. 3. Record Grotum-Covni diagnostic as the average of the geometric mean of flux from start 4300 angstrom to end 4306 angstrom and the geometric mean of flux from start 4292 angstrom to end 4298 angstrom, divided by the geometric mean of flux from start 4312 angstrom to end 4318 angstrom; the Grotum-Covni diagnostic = 0.99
